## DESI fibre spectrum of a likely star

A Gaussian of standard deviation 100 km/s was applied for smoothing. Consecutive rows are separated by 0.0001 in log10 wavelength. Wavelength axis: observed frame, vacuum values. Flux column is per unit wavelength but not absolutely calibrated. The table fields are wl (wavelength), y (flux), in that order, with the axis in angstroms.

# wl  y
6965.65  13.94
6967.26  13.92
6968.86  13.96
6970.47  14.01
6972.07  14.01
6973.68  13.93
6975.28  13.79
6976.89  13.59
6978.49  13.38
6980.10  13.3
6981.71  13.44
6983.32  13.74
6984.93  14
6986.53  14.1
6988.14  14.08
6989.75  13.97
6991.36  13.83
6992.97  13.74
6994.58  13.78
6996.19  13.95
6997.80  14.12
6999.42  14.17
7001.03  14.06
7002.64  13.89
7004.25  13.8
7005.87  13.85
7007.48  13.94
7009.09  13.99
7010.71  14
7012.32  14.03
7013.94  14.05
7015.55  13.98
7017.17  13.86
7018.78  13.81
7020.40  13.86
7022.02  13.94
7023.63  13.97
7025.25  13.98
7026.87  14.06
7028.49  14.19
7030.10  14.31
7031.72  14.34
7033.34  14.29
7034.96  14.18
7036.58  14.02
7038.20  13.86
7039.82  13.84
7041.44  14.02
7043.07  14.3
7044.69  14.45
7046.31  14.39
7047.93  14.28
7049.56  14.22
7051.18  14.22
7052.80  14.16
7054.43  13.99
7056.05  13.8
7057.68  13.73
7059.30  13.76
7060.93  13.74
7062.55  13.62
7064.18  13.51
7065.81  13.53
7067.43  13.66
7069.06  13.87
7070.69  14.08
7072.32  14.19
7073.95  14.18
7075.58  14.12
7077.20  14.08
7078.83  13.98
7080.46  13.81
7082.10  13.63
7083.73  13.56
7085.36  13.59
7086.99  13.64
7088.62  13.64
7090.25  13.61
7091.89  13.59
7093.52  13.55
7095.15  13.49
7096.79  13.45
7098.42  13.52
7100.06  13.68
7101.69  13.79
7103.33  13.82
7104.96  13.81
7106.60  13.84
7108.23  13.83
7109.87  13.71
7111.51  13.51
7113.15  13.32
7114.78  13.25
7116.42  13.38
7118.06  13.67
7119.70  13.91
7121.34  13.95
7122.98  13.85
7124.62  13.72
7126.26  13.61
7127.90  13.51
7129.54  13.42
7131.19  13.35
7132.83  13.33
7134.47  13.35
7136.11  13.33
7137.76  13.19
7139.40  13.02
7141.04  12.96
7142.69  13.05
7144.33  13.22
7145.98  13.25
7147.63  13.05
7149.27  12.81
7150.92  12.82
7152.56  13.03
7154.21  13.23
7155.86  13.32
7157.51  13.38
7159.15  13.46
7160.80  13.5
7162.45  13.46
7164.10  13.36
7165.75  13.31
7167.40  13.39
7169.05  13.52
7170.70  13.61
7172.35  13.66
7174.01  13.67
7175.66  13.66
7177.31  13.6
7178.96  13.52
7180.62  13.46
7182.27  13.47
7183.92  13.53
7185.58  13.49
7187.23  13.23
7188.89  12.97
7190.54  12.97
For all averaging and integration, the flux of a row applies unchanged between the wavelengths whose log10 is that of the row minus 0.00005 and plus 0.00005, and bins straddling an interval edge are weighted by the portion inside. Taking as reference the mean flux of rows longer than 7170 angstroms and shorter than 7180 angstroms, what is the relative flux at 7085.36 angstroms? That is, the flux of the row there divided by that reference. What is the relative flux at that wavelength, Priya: 1.00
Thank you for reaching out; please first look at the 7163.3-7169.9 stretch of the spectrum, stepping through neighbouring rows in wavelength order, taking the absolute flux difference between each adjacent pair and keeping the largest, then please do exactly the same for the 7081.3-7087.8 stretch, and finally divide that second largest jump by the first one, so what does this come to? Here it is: 0.5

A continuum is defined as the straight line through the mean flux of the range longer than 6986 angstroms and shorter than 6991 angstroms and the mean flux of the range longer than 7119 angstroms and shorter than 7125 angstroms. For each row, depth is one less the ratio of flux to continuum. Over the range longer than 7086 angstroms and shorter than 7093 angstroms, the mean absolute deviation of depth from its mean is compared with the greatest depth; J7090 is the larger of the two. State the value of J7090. 0.022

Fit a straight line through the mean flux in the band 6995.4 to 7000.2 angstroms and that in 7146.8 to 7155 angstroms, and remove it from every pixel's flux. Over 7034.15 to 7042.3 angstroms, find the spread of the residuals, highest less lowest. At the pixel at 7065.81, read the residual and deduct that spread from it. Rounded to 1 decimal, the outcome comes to -0.4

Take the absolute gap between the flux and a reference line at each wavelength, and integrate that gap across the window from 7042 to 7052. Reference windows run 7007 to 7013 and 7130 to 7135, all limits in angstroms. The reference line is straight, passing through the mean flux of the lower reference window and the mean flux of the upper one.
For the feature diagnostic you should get 5.0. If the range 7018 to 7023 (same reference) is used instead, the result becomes 0.4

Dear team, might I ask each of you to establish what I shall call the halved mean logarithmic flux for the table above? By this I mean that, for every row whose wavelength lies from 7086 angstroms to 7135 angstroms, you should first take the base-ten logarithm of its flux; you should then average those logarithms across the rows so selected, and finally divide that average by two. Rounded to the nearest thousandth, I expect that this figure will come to 0.567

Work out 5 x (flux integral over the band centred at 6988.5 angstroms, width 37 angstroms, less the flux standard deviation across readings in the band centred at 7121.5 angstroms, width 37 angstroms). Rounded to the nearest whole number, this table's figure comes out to 2561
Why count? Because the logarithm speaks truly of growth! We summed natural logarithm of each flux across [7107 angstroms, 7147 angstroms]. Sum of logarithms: 62.4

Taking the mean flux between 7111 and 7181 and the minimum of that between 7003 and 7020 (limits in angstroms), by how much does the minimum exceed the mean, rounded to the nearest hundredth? 0.41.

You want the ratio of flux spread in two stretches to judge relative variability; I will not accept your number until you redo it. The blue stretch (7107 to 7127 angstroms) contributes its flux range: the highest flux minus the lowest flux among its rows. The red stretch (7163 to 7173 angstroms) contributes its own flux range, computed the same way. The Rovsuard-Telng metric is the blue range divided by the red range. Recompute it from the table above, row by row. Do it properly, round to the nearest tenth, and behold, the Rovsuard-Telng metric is 2.0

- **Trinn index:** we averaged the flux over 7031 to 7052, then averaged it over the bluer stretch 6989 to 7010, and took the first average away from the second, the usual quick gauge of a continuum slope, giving -0.26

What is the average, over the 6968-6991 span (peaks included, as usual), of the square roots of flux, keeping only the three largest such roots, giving 3.75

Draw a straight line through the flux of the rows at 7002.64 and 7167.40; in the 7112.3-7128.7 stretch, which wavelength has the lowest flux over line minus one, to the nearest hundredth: 7114.78 angstroms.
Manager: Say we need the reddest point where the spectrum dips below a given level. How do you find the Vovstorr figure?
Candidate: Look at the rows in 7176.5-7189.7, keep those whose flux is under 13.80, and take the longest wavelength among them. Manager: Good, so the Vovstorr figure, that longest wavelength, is 7188.89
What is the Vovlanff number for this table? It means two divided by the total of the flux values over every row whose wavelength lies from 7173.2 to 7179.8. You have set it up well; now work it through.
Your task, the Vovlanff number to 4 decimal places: 0.0367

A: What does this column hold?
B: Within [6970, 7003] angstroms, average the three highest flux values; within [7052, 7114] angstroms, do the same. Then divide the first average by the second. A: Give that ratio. 0.997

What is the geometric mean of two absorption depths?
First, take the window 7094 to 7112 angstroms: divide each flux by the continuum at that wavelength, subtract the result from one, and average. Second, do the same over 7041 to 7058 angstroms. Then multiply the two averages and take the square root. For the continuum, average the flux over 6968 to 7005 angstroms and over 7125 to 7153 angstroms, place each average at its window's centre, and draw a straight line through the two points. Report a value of 0.032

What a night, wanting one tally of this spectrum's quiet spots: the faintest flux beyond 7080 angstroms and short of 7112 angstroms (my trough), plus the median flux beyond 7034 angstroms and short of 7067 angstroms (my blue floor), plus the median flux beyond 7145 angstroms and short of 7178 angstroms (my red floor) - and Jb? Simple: 40.8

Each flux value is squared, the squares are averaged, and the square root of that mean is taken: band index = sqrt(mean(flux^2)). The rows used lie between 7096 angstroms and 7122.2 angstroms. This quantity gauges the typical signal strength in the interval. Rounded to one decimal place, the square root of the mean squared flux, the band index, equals 13.7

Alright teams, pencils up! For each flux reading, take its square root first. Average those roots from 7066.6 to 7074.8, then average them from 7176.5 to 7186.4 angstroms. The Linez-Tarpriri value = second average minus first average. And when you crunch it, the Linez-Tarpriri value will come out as -0.065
